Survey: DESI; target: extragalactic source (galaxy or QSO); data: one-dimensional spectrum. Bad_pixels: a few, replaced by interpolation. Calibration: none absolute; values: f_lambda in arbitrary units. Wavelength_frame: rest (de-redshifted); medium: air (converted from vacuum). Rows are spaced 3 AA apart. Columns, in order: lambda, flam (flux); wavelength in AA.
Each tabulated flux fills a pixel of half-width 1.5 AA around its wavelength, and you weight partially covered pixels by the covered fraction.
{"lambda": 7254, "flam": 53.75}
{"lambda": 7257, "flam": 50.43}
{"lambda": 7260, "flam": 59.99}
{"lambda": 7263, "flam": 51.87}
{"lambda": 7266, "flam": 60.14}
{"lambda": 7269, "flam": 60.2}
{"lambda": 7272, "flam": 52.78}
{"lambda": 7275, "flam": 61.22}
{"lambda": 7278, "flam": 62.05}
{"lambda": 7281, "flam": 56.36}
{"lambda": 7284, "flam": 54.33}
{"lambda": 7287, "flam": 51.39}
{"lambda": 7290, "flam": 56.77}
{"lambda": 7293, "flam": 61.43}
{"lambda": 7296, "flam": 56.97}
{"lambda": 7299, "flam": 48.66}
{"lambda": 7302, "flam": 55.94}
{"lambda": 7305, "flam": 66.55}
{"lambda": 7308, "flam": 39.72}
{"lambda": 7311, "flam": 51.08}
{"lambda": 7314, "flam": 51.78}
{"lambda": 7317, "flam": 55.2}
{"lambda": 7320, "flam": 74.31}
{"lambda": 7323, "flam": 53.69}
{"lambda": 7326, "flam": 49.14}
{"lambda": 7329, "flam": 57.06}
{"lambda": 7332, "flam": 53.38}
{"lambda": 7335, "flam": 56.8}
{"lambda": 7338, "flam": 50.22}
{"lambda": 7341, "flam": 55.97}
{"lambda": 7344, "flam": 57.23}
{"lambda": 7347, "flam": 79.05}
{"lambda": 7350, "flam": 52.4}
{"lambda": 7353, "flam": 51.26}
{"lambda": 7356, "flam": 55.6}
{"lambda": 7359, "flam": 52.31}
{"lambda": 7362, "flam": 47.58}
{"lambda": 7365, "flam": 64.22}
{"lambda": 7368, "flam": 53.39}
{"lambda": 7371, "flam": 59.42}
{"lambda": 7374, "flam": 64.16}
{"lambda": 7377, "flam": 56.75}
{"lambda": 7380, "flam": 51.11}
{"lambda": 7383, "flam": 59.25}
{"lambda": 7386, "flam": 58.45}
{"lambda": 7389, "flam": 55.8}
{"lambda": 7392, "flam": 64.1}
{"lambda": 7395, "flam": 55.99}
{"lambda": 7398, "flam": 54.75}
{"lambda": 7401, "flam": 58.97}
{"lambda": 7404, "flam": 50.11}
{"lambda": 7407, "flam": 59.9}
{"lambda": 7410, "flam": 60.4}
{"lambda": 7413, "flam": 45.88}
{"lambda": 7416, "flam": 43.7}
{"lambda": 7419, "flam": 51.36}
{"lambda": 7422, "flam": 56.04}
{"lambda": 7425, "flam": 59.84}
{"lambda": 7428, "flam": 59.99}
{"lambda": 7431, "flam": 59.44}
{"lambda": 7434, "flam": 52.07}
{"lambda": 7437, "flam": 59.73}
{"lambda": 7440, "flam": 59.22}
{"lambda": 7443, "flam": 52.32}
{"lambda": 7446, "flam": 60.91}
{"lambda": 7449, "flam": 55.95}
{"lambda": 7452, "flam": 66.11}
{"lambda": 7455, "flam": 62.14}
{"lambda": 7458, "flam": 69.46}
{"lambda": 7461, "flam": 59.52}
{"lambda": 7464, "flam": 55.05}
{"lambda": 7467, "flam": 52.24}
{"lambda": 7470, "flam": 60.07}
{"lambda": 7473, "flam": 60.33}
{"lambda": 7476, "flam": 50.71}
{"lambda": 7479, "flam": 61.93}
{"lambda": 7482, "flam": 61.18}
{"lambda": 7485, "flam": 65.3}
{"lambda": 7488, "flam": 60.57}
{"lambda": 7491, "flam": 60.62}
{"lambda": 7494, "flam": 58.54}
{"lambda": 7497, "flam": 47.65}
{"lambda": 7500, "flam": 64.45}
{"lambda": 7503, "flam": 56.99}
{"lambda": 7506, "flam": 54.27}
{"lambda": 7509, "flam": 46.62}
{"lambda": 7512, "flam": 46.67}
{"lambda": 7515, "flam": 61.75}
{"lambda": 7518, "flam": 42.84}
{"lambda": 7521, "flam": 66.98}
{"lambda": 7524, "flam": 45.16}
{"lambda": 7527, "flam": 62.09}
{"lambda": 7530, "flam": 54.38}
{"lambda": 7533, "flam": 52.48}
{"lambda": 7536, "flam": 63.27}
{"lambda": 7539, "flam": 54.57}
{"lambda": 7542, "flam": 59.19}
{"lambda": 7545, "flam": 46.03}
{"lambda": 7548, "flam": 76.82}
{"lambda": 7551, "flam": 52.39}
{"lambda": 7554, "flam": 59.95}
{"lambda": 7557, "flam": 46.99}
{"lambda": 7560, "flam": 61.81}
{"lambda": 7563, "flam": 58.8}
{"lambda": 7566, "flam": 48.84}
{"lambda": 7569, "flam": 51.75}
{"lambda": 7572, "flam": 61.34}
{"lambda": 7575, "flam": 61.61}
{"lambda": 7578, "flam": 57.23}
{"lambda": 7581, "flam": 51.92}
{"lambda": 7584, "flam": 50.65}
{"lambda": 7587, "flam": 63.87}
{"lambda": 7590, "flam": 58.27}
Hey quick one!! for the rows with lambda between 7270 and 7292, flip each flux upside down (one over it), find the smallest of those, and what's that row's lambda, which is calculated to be 7278 AA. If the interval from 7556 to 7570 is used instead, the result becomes 7560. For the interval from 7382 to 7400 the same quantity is 7392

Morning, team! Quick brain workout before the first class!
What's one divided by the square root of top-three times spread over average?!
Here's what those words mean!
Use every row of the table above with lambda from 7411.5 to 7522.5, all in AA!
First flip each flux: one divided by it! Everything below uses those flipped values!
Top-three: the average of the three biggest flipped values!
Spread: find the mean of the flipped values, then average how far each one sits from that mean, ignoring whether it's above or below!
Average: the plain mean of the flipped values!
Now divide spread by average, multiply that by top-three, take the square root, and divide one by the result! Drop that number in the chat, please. 20.7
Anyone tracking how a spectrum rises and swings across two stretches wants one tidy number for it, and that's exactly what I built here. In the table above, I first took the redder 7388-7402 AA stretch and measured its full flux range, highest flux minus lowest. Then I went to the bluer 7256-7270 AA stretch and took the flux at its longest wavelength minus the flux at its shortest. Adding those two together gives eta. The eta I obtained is 19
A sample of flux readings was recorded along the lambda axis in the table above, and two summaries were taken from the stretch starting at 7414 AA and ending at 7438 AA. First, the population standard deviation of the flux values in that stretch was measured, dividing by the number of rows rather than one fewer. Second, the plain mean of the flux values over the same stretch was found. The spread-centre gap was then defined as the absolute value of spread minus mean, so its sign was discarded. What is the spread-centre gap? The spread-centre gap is 50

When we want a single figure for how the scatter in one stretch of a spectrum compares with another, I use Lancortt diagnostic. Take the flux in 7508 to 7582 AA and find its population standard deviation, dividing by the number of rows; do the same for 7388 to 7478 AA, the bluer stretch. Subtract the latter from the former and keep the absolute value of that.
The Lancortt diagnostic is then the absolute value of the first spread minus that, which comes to 5.5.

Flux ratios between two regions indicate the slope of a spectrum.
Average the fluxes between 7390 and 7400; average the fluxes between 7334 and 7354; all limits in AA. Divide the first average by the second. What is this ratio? 1.01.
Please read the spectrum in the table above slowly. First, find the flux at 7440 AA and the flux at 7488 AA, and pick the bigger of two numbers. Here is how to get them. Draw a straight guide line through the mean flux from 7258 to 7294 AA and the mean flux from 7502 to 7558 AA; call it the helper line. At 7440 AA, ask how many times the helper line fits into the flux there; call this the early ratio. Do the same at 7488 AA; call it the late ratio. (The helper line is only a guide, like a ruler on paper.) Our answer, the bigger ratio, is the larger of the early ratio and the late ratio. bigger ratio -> 1.09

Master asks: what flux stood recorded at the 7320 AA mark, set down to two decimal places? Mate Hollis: 74.31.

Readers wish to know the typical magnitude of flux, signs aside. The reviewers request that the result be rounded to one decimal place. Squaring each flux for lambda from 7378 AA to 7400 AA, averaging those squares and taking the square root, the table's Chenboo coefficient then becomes 57.2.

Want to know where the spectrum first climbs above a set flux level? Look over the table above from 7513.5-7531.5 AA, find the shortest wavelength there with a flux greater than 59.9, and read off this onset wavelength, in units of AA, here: 7515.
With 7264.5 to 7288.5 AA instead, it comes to 7266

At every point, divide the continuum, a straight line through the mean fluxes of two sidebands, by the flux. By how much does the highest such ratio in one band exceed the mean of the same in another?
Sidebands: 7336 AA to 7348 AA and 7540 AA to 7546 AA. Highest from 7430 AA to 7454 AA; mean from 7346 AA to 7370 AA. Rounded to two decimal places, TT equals 0.02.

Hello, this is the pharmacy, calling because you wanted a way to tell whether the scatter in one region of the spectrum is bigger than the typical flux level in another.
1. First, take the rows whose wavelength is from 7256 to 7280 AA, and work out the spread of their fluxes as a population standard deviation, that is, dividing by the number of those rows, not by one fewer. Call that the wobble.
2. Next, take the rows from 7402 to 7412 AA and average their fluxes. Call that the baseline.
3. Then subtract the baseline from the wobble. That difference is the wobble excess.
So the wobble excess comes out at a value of -52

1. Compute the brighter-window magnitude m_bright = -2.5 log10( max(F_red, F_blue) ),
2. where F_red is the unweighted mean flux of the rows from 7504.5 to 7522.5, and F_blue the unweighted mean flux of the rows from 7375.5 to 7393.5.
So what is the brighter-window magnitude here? -4.40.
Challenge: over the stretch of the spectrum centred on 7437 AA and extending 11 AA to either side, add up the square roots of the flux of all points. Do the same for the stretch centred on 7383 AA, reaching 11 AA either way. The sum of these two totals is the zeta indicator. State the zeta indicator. 107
